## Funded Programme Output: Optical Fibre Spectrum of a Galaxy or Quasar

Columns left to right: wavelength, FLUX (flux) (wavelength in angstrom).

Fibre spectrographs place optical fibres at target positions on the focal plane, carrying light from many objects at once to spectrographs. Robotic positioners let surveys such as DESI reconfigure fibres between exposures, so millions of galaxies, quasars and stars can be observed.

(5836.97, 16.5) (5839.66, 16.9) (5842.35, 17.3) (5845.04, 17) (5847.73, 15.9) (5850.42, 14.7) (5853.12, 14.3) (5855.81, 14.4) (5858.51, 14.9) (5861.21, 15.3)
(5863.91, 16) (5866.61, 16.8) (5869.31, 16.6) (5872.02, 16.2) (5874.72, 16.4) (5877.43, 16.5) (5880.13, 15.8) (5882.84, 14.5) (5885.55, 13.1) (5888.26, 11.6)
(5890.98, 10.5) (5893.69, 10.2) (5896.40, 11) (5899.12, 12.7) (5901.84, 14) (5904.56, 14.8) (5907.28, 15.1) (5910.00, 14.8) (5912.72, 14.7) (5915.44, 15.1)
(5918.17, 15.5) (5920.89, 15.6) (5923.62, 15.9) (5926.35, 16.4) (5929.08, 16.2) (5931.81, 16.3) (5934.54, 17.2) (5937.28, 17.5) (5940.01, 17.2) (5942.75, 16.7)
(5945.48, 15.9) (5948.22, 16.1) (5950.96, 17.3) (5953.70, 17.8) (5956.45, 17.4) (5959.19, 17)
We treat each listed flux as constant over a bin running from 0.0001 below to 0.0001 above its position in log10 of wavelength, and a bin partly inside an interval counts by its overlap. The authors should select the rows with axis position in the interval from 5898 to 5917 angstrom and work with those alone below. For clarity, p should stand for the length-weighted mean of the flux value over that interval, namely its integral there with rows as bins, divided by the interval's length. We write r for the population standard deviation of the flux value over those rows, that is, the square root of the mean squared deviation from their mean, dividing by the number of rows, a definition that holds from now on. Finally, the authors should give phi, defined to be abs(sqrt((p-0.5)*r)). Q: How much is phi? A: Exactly 3.33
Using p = 14.5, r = 0.8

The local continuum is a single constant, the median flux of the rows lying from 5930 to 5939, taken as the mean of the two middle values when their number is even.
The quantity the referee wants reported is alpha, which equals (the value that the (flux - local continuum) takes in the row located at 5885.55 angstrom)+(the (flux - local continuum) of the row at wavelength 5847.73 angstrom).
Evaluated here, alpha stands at -5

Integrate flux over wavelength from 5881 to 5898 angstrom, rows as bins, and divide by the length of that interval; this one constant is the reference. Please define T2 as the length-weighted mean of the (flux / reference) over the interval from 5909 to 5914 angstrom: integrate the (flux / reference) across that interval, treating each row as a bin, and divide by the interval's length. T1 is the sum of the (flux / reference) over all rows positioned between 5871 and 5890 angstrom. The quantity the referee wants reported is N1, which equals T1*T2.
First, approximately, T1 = 9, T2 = 1.24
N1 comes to 10.8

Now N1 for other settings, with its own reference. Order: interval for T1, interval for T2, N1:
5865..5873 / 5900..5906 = 5.0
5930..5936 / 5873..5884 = 3.7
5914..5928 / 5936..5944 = 9.4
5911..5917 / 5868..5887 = 3.3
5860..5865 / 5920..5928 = 3.5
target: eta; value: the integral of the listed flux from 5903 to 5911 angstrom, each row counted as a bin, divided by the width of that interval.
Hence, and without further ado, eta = 14.9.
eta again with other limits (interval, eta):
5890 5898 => 10.6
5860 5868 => 16.1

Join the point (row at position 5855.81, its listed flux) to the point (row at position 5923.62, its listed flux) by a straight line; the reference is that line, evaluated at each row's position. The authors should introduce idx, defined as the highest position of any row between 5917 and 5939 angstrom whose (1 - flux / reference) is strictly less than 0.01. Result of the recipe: 5937.28 angstrom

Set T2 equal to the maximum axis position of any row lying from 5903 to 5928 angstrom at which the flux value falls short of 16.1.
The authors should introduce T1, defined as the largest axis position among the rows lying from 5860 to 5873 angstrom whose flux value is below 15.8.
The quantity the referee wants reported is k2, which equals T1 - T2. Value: -62.4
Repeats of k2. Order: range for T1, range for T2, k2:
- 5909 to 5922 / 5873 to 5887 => 35.3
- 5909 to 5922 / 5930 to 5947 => -24.6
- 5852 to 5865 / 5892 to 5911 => -48.8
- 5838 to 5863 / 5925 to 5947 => -84.3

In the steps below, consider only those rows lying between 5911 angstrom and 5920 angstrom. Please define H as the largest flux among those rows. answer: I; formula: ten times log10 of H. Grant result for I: 11.9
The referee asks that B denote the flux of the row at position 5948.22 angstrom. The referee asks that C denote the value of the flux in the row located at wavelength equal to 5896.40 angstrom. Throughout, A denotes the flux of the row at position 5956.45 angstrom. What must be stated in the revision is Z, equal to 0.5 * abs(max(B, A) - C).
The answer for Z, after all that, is 3.2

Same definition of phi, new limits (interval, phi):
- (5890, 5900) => 3.19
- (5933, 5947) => 3.04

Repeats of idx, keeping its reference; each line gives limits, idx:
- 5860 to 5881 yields 5880.13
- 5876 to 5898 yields 5880.13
